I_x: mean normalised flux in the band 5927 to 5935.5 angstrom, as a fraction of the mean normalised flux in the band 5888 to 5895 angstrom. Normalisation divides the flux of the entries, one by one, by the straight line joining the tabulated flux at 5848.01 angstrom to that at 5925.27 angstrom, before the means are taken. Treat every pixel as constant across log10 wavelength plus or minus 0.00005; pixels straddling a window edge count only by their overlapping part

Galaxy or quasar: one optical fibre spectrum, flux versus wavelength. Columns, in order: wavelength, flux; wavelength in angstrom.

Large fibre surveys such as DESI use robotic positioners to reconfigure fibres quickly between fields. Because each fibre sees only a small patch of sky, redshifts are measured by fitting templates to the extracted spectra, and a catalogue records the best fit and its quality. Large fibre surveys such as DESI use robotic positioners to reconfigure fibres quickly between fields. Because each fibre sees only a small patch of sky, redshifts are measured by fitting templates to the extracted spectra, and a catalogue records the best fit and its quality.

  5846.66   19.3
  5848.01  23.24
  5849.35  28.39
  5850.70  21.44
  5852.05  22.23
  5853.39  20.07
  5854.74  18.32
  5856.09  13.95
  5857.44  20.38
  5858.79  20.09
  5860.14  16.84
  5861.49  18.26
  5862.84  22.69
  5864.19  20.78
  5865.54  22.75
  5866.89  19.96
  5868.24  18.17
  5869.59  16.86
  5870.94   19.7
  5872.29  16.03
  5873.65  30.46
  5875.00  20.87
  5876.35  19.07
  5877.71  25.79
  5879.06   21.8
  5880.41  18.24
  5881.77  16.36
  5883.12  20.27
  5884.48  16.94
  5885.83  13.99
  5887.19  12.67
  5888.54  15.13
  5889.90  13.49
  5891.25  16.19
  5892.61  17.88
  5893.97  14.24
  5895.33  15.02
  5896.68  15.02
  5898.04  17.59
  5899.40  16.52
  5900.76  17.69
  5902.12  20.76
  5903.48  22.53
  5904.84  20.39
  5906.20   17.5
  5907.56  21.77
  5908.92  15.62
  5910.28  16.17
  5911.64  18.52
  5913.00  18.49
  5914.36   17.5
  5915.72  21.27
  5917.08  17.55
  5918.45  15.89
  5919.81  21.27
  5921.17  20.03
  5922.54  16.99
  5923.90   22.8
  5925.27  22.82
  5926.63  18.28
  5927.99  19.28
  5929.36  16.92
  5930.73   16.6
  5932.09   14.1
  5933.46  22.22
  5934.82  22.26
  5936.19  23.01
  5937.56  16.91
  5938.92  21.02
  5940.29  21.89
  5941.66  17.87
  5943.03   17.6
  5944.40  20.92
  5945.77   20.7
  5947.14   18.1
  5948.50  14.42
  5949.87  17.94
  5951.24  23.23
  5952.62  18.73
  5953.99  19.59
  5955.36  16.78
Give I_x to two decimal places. 1.22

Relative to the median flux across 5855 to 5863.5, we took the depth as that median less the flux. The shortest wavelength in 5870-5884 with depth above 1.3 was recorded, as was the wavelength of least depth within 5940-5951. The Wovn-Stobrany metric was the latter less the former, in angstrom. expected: 68.0 angstrom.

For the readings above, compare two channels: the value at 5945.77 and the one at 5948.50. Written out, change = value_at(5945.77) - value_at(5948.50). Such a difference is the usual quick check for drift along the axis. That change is 6.3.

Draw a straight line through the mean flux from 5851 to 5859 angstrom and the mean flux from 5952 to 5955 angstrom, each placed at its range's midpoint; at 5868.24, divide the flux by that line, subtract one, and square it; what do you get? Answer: 0.003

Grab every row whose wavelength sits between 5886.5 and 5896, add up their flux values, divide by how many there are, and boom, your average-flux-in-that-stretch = 14.9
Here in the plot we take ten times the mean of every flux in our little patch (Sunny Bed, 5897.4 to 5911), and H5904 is 187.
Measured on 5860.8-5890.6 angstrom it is 191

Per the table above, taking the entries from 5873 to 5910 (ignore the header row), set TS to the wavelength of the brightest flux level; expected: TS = 5873.65 angstrom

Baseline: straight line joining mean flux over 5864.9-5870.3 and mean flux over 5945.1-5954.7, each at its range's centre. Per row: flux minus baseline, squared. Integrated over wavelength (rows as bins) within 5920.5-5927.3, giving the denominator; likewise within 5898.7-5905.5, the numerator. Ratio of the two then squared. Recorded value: 0.5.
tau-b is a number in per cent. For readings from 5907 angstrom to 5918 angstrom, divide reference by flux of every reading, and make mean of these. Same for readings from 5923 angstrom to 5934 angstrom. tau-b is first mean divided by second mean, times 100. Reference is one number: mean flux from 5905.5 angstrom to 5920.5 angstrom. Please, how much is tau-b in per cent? 103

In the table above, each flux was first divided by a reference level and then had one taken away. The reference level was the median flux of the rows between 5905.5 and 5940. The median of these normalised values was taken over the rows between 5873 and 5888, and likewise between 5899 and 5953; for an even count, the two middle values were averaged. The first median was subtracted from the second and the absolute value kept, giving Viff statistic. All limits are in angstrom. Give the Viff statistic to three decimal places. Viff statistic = 0.031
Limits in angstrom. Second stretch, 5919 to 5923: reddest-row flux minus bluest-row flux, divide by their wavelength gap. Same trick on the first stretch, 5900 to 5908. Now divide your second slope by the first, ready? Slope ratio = -2.6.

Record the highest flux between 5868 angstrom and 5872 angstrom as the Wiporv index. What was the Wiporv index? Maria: 19.7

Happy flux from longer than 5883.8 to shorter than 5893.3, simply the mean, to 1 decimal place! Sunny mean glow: 15.2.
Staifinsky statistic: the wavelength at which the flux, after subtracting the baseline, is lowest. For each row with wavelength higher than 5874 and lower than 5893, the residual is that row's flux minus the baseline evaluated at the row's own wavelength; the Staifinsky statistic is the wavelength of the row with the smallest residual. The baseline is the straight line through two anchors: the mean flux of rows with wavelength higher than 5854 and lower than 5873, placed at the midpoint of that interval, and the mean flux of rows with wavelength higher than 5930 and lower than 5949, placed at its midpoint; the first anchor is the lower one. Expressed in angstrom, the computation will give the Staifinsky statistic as 5887.19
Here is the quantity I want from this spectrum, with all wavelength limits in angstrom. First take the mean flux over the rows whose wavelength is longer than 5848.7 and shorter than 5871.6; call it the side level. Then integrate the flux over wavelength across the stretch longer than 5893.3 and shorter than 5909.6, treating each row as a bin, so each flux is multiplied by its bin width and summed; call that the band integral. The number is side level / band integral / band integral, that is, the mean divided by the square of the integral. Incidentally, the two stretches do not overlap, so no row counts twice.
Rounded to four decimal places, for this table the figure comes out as 0.0002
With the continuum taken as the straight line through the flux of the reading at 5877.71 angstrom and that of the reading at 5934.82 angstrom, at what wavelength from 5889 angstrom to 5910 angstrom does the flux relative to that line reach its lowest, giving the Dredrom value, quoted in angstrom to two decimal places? 5889.90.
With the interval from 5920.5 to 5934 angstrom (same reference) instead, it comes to 5932.09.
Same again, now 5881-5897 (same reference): 5887.19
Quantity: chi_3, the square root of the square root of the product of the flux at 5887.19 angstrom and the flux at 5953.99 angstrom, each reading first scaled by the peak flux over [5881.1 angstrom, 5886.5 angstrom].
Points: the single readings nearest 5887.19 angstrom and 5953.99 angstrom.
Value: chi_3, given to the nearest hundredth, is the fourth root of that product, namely 0.88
